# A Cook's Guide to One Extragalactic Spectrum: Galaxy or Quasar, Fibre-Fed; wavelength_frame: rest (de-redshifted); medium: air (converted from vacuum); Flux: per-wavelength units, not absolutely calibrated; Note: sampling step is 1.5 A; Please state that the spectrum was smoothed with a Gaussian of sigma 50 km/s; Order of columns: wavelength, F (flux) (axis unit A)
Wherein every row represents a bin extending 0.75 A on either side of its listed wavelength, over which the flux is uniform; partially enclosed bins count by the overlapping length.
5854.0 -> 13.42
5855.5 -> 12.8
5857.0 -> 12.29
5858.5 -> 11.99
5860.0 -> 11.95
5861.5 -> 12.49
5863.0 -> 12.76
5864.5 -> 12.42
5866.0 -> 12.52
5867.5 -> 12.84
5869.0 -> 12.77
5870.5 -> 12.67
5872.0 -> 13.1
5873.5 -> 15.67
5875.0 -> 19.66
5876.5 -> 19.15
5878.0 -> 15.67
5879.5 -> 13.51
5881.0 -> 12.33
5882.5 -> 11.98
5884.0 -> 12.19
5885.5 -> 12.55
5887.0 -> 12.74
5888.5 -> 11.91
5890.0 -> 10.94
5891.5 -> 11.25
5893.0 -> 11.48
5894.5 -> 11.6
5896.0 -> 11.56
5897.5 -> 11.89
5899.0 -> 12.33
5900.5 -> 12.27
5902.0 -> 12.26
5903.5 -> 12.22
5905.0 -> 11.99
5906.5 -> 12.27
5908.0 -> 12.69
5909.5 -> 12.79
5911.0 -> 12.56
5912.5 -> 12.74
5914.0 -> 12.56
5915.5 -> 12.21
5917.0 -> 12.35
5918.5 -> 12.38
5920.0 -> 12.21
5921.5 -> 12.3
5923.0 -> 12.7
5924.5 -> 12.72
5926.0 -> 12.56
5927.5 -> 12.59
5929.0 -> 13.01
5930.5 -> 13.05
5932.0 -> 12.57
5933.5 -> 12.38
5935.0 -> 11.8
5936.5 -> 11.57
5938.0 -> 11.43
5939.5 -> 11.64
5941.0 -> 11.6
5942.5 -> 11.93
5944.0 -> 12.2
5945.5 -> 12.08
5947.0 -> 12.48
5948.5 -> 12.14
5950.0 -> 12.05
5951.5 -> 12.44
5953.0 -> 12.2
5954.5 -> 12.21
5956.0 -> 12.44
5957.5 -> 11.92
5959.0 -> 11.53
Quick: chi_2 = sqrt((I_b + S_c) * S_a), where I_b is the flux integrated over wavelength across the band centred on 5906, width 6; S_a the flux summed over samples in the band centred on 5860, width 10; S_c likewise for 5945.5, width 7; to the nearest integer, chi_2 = 108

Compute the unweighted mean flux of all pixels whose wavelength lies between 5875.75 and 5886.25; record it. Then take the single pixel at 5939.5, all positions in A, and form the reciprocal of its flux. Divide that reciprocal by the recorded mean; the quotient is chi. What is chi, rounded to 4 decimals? 0.0062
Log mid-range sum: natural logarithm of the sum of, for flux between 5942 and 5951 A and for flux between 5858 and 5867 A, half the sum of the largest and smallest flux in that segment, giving 3.20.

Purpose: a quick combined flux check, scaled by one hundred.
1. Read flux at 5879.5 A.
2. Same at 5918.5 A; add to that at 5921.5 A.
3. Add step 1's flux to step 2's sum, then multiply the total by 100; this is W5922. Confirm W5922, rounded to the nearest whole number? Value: 3819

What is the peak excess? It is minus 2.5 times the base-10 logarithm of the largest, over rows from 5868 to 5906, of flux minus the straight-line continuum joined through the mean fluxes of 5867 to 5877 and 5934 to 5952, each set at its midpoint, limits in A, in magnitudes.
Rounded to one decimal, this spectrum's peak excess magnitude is -1.7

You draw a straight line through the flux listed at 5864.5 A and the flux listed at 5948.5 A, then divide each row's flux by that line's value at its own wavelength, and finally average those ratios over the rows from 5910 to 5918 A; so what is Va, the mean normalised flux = 1.019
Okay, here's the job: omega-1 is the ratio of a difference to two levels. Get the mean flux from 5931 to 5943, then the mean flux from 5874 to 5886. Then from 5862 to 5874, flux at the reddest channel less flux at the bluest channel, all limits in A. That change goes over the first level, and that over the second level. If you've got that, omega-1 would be 0.017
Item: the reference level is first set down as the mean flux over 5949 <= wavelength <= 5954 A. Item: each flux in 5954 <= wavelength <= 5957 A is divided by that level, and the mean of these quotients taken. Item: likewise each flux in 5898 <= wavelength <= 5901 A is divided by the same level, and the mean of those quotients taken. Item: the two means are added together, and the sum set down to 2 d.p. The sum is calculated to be 2.01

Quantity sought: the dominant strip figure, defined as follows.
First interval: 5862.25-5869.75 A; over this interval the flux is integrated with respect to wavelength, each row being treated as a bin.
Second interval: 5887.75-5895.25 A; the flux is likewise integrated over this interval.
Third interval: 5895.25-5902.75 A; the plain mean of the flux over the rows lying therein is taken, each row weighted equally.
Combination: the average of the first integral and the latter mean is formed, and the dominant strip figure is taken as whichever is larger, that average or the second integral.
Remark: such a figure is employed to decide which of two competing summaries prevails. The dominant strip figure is 86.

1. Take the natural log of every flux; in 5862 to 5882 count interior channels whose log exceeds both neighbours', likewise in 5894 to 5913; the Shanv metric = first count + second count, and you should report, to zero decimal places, 4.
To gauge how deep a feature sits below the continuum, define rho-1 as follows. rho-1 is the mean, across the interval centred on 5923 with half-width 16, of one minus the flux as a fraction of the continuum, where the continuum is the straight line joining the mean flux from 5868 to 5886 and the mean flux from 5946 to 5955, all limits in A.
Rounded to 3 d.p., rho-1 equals 0.044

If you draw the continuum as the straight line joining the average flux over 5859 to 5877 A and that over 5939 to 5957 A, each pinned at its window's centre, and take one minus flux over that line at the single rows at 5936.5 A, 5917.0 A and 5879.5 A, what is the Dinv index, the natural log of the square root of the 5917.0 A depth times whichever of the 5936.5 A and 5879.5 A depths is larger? -3.0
